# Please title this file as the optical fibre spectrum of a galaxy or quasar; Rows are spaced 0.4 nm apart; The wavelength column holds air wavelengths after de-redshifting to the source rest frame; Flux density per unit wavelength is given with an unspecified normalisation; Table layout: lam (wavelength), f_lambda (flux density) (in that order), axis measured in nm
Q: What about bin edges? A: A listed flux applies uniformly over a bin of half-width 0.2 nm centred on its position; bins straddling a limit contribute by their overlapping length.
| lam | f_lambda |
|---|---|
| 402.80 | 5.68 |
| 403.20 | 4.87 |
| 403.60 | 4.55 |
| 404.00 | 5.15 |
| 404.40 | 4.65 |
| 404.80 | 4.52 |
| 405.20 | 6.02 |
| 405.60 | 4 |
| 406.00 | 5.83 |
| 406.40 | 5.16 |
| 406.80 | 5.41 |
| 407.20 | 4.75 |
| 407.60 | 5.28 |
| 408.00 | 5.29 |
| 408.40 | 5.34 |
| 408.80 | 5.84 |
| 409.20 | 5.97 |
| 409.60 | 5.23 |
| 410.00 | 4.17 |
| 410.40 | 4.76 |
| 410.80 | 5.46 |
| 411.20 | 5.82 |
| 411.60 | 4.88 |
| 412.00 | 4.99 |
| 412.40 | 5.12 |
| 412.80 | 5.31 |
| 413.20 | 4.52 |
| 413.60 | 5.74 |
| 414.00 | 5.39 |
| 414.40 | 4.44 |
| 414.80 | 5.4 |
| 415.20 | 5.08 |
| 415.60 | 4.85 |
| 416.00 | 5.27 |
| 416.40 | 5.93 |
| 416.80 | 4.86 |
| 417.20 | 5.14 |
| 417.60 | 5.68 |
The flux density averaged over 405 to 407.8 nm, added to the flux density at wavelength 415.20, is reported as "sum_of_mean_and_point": 10.3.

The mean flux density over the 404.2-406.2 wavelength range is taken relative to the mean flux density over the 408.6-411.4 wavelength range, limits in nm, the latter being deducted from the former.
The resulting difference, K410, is -0.32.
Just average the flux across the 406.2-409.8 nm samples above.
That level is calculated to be 5.36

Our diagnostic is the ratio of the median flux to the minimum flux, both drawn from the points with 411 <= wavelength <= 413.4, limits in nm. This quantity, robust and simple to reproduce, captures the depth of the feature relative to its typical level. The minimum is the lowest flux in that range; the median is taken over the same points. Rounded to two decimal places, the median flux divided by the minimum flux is 1.12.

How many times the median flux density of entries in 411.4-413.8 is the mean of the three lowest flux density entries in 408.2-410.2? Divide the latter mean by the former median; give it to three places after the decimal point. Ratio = 0.972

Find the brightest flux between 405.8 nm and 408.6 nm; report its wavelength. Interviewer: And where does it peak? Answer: 406.00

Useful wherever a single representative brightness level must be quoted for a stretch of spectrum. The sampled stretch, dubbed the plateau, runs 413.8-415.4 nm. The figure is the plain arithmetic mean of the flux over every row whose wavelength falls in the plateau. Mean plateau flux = 5.08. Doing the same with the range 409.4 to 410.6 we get 4.72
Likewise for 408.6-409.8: 5.68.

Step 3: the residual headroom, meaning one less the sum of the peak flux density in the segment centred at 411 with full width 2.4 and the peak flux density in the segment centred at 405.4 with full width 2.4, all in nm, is -10.8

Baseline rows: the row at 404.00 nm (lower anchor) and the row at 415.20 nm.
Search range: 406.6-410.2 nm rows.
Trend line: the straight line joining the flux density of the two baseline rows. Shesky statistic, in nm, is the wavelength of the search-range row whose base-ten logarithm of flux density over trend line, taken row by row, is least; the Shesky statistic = 410.00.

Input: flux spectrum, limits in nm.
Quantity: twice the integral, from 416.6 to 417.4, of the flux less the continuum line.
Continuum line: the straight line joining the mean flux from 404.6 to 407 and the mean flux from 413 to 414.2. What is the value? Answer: -0.4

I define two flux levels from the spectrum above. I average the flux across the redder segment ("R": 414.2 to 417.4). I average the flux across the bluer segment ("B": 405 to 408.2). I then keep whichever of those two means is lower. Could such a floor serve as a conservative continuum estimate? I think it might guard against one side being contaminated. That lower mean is 5.12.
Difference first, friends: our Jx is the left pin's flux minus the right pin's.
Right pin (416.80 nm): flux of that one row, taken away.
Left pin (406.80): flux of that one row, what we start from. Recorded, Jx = 0.55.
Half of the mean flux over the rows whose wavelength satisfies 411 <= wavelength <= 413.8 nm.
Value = 2.60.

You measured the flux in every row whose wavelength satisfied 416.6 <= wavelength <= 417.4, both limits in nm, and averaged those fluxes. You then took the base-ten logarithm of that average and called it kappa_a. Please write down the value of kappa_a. 0.699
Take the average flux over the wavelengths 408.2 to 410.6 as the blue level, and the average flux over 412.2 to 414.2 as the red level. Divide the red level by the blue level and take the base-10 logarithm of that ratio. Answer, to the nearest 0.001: 0.000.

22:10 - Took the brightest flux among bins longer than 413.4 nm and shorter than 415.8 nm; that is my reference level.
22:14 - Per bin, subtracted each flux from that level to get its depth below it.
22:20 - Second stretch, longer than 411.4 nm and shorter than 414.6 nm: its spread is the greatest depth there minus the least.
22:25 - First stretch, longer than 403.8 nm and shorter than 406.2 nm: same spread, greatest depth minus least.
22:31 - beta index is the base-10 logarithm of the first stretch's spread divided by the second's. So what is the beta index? 0.19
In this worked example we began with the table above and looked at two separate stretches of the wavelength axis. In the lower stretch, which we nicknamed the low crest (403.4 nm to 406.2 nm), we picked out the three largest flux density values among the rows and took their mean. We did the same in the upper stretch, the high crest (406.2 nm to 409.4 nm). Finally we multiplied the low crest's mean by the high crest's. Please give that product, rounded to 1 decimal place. 32.5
